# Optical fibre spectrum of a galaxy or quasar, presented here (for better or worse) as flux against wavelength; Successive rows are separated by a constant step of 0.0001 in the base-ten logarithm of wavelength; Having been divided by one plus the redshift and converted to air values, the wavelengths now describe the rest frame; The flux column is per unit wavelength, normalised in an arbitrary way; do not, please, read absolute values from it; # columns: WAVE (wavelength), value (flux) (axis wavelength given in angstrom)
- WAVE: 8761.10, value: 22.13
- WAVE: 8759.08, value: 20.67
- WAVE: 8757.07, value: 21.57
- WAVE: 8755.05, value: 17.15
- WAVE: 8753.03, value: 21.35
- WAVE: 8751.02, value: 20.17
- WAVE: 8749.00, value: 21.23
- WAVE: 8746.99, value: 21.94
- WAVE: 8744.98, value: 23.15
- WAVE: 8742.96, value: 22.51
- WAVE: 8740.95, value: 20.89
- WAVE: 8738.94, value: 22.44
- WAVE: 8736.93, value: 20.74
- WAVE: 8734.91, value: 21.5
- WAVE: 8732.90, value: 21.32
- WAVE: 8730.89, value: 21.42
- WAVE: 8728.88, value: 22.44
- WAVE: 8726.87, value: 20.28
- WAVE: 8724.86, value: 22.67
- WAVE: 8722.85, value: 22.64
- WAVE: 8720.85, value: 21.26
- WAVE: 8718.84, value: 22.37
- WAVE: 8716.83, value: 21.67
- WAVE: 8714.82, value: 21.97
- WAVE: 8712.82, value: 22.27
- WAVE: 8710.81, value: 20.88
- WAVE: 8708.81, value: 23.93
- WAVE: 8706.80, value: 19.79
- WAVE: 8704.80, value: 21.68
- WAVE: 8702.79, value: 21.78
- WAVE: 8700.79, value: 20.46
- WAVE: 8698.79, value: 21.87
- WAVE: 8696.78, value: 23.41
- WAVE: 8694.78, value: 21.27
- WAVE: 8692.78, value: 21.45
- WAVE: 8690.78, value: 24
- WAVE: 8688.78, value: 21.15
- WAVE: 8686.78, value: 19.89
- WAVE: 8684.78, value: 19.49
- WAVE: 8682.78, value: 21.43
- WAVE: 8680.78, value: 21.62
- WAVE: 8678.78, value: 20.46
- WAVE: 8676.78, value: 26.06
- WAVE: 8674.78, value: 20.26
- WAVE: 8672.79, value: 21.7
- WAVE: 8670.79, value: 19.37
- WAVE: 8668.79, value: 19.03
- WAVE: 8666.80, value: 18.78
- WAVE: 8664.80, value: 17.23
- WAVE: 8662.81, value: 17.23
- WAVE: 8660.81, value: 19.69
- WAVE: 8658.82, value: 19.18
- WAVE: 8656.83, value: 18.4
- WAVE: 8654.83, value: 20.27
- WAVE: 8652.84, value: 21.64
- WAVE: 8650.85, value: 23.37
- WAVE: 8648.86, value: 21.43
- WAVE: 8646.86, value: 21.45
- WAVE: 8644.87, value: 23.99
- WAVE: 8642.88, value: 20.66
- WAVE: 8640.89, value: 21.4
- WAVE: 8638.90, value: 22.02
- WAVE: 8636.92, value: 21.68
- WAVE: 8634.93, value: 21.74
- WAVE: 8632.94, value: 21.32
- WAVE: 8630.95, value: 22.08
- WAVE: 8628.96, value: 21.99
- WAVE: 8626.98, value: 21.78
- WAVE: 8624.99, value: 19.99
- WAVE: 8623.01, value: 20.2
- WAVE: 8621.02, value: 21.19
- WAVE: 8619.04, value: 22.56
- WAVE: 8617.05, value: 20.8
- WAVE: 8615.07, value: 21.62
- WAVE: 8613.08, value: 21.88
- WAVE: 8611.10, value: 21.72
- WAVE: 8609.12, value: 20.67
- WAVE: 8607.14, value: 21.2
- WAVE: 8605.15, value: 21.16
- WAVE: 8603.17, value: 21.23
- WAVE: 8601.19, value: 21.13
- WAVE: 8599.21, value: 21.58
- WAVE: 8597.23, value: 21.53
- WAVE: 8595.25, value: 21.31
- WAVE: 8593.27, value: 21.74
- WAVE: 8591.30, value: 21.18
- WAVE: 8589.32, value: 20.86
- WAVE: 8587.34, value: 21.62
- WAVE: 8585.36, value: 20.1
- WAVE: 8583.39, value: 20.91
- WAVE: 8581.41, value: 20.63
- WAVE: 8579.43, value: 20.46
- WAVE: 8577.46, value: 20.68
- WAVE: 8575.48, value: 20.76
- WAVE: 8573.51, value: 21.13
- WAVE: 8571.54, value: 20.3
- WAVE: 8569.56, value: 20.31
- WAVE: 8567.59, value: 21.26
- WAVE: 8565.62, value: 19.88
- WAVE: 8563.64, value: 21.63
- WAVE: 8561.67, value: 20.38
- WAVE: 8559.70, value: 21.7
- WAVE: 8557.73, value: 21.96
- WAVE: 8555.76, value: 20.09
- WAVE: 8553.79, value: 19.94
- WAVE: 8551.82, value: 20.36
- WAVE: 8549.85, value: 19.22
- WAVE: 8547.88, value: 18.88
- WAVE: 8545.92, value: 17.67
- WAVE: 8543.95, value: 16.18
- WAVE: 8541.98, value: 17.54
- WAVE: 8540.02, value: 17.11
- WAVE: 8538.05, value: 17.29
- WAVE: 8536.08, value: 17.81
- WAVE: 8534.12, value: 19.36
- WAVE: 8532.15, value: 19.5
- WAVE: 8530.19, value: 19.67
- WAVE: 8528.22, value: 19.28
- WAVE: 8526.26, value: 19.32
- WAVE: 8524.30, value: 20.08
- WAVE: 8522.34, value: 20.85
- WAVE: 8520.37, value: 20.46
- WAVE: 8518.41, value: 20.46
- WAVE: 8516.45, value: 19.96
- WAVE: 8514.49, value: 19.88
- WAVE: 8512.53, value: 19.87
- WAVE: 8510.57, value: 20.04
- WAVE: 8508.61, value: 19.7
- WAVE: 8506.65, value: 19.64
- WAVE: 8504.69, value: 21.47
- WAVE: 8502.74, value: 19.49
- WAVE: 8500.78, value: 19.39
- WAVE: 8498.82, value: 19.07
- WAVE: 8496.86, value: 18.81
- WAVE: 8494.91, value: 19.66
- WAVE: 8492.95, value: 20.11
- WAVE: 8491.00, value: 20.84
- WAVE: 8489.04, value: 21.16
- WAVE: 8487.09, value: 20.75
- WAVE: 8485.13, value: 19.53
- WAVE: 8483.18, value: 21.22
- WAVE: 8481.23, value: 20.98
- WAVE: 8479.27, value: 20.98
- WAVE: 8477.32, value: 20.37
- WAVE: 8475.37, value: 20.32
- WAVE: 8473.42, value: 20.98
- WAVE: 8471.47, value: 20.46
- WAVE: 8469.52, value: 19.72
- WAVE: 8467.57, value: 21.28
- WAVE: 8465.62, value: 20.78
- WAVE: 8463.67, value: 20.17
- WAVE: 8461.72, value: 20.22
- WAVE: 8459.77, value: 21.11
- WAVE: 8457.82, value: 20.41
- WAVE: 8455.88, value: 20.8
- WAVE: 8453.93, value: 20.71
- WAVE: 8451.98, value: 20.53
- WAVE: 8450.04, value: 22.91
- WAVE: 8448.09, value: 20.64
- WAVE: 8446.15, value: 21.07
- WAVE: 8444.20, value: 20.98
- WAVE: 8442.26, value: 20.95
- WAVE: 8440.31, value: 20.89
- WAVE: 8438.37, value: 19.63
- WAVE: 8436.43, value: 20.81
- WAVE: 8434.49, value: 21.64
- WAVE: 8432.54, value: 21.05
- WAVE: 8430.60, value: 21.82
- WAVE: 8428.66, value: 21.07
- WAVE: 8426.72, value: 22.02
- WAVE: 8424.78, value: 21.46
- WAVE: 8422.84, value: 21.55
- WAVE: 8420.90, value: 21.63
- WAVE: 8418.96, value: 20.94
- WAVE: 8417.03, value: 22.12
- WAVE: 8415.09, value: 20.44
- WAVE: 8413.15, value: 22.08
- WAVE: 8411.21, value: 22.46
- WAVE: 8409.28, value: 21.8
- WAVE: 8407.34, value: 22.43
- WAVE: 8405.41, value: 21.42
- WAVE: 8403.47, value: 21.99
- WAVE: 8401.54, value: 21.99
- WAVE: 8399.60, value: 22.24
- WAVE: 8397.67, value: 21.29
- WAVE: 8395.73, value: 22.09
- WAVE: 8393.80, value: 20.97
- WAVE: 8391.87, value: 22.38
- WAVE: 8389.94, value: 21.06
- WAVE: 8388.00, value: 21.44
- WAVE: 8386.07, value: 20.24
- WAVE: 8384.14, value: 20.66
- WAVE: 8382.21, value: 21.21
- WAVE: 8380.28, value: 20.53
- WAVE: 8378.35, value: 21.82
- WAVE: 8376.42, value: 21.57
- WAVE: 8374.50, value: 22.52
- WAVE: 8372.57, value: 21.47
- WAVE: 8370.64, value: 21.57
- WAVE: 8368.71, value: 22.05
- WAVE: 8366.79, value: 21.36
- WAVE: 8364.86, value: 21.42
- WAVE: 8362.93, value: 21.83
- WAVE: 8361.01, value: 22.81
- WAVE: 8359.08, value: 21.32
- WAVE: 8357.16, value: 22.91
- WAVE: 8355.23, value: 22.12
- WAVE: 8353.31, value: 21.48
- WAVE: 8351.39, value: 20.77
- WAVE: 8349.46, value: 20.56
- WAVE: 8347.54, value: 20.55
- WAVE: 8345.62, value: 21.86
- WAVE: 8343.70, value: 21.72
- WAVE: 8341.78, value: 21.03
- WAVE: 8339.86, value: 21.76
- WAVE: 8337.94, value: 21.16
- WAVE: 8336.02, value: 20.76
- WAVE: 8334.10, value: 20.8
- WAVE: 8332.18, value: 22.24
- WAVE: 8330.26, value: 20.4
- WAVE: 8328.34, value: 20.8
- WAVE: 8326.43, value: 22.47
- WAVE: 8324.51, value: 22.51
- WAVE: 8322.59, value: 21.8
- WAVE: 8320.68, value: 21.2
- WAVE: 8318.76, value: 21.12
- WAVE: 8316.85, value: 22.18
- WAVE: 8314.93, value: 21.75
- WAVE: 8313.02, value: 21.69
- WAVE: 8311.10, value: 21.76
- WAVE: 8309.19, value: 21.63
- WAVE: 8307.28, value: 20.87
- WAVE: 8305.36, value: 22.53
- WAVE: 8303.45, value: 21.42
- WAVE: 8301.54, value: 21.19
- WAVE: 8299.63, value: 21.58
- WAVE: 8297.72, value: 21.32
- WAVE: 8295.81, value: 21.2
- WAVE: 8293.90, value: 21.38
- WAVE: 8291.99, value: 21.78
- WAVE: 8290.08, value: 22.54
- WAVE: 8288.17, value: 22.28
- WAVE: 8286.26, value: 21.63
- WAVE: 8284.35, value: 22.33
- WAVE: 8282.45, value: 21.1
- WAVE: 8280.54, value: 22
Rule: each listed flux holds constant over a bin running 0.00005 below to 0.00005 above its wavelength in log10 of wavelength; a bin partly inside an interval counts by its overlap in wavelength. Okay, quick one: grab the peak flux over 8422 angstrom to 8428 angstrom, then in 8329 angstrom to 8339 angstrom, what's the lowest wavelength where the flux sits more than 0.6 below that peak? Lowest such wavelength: 8330.26 angstrom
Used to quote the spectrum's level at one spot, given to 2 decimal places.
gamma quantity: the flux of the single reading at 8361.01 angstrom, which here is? 22.81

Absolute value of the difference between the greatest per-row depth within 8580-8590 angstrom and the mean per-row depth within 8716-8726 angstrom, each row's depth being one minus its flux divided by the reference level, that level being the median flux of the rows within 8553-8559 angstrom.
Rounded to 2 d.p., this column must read 0.10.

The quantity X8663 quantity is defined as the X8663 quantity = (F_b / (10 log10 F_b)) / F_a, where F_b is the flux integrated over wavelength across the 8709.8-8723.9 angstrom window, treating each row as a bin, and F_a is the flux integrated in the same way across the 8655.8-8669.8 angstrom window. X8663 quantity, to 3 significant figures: 0.0478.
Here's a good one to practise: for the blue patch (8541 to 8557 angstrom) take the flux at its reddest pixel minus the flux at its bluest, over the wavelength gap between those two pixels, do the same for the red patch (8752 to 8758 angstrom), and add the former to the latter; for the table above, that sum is 0.2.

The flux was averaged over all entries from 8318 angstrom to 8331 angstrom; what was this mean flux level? 21.5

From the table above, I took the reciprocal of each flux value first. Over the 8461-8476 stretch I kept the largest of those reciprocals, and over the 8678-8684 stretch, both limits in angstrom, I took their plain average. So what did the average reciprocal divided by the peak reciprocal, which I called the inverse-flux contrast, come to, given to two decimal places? 0.93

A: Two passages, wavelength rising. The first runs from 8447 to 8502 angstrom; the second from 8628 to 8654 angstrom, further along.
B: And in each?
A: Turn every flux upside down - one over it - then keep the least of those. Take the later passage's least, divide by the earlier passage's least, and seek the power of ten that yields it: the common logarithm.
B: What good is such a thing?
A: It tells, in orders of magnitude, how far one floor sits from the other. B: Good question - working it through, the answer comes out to -0.020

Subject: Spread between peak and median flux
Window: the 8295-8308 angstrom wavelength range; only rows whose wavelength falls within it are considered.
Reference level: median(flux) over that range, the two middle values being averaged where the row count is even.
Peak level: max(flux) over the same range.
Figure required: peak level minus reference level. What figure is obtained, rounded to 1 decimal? 1.2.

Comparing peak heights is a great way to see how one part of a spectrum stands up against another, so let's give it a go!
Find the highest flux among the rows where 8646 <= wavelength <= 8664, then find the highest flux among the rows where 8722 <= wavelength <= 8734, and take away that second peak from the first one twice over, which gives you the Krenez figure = -22.0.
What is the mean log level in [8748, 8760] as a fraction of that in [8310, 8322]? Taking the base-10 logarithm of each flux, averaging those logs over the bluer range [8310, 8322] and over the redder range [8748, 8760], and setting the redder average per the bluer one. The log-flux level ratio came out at 0.98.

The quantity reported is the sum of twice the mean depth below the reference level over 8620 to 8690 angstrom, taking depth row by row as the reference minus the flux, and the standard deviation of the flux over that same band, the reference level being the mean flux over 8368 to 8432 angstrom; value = 3.2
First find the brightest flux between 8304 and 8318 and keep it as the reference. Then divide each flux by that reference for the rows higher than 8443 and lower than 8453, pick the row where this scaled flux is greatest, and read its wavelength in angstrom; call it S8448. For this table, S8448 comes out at 8450.04 angstrom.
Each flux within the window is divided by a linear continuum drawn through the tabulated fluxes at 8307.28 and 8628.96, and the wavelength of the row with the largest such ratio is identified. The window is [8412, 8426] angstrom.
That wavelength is 8417.03 angstrom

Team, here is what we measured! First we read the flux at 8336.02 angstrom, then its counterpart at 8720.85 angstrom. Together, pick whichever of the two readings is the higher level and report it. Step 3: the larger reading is 21.3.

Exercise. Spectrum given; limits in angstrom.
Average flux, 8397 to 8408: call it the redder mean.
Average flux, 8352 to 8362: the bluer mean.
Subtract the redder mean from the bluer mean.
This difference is 0.2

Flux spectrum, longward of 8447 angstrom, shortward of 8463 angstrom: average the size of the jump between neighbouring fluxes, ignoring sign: 1.0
